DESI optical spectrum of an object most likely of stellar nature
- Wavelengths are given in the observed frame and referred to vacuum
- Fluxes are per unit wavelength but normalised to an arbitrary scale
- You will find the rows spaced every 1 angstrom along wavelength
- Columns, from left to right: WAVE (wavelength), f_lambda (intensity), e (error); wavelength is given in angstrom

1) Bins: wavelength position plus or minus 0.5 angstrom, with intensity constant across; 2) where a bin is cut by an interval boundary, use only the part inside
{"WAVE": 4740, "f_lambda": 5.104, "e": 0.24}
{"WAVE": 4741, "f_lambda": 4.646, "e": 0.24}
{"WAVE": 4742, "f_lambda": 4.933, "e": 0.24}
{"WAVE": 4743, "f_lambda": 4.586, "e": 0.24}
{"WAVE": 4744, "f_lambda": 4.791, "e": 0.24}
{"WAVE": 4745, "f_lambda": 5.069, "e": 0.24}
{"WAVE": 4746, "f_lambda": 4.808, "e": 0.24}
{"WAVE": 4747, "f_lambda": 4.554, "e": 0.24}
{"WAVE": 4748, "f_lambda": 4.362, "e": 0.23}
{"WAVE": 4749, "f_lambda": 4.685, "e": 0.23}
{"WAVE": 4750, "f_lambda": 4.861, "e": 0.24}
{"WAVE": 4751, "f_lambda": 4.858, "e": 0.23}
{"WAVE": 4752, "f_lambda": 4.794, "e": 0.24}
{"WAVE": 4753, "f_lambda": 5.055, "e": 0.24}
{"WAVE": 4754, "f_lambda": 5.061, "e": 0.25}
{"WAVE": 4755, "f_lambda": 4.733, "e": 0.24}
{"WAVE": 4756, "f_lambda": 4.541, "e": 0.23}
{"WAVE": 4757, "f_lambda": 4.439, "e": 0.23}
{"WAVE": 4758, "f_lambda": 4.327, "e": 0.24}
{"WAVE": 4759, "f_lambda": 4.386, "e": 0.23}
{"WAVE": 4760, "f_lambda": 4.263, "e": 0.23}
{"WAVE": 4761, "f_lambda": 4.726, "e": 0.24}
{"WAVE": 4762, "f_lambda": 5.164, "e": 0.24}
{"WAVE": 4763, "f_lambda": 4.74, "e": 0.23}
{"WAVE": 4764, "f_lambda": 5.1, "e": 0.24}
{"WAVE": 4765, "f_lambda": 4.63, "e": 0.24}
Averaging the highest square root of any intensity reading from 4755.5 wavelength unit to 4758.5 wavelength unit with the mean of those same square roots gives 2.12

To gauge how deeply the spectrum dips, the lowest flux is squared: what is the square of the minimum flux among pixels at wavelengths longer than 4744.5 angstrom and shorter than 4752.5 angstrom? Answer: 19.0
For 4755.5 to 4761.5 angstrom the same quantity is 18.2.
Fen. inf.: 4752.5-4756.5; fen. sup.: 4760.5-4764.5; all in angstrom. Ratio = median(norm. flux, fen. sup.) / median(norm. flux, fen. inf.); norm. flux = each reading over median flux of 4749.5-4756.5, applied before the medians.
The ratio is 1.01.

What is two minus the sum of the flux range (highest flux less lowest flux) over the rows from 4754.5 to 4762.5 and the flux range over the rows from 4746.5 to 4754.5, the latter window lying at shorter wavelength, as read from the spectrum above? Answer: 0.40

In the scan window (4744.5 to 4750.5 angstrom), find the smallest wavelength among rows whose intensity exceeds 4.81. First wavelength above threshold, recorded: 4745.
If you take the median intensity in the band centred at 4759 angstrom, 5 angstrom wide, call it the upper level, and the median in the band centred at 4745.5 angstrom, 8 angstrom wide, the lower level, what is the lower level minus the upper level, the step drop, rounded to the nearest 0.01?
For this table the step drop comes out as 0.35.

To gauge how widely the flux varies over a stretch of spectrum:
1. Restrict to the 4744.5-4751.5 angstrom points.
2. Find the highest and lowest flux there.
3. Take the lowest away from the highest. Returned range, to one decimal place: 0.7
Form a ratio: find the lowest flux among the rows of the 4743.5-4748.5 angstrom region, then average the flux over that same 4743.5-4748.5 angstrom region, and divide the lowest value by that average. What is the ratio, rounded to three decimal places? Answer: 0.925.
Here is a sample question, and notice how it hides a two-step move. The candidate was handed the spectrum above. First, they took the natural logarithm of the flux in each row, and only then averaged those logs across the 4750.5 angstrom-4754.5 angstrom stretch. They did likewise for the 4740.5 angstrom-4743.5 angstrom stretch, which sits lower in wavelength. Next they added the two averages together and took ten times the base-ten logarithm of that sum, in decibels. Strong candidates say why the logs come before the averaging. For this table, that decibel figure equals 4.98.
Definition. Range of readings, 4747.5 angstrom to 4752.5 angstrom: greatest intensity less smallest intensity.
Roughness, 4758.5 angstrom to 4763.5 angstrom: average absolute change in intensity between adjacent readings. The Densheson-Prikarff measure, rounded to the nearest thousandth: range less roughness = 0.137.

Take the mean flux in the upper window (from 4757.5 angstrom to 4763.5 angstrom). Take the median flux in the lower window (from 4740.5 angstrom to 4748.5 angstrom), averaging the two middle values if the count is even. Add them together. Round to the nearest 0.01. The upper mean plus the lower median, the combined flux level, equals 9.32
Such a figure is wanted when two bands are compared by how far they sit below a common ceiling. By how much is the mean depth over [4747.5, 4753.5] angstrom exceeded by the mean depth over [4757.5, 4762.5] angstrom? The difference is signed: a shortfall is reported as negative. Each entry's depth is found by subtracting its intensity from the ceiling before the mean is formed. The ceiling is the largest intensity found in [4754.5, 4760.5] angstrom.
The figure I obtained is 0.2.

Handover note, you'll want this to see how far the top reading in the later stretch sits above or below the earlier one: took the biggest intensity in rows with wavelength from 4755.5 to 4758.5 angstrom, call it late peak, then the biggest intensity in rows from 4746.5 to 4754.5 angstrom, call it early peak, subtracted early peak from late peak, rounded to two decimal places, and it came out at -0.52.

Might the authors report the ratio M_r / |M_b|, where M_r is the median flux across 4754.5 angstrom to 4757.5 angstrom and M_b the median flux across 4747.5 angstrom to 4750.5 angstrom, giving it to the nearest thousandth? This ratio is 0.969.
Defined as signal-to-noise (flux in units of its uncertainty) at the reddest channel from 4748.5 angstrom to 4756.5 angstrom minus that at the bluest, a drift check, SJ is -0.63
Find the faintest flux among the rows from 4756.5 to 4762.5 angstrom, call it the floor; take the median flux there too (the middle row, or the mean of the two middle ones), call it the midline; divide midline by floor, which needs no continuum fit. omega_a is 1.04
